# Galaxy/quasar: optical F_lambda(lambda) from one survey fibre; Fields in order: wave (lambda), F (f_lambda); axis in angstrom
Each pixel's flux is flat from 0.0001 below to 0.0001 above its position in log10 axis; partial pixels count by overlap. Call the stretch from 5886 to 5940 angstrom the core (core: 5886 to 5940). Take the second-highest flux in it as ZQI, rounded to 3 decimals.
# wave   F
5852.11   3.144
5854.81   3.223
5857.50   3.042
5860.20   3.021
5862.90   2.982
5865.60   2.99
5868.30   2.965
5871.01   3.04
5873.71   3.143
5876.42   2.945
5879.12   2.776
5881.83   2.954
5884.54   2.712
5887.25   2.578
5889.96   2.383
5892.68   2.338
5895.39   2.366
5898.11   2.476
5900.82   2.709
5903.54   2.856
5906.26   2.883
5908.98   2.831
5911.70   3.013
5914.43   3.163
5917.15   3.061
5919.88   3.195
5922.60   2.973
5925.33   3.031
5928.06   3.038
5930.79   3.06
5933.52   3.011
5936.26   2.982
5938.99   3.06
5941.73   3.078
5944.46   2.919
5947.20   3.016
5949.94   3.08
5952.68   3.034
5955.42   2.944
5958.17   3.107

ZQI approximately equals 3.163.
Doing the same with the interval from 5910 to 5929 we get 3.163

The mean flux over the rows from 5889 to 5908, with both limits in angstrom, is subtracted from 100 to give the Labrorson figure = 97.4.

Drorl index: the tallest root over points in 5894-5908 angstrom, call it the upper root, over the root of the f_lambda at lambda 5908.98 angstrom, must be 1.01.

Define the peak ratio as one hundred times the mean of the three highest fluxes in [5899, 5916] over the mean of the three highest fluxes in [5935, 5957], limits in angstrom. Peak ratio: 98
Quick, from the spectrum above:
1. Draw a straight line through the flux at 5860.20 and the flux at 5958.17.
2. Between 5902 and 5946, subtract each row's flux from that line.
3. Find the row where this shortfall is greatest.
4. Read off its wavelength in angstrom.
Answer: 5908.98 angstrom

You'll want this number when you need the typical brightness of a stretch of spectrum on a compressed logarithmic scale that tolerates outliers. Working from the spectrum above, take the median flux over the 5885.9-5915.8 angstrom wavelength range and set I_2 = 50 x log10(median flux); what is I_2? 21.6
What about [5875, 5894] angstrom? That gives 21.7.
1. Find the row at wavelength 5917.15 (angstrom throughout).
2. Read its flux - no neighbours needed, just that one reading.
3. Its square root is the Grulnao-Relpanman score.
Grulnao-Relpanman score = 1.75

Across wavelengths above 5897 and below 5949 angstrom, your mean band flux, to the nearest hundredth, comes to 2.97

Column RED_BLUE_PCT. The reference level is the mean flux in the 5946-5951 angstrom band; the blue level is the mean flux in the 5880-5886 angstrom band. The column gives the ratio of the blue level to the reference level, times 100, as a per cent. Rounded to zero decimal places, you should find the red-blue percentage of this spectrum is 93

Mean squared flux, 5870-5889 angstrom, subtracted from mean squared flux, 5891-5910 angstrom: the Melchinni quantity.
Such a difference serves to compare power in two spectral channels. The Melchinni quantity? -1.3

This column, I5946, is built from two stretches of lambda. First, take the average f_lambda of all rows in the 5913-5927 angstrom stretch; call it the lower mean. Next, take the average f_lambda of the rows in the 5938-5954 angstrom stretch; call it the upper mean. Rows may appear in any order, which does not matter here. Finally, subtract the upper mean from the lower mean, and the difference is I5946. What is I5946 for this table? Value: 0.05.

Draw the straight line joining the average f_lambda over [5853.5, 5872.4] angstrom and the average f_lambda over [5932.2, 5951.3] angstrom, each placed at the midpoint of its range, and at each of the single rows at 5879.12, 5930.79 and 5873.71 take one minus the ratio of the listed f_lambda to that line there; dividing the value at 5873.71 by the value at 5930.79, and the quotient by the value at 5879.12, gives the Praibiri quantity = 34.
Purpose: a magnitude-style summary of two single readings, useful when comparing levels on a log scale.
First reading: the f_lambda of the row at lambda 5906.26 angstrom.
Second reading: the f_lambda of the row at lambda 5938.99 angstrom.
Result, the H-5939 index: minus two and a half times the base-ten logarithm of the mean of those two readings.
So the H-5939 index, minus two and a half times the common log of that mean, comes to -1.18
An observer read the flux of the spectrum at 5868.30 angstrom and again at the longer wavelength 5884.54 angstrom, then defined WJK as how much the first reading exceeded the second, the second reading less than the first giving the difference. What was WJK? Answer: 0.25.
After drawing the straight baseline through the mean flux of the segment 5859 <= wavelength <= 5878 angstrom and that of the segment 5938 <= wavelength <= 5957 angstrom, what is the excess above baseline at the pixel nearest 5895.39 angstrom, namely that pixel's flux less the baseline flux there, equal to -0.65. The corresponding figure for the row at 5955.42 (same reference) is -0.08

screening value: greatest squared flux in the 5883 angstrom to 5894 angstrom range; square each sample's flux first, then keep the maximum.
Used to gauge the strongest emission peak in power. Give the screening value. 7.4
